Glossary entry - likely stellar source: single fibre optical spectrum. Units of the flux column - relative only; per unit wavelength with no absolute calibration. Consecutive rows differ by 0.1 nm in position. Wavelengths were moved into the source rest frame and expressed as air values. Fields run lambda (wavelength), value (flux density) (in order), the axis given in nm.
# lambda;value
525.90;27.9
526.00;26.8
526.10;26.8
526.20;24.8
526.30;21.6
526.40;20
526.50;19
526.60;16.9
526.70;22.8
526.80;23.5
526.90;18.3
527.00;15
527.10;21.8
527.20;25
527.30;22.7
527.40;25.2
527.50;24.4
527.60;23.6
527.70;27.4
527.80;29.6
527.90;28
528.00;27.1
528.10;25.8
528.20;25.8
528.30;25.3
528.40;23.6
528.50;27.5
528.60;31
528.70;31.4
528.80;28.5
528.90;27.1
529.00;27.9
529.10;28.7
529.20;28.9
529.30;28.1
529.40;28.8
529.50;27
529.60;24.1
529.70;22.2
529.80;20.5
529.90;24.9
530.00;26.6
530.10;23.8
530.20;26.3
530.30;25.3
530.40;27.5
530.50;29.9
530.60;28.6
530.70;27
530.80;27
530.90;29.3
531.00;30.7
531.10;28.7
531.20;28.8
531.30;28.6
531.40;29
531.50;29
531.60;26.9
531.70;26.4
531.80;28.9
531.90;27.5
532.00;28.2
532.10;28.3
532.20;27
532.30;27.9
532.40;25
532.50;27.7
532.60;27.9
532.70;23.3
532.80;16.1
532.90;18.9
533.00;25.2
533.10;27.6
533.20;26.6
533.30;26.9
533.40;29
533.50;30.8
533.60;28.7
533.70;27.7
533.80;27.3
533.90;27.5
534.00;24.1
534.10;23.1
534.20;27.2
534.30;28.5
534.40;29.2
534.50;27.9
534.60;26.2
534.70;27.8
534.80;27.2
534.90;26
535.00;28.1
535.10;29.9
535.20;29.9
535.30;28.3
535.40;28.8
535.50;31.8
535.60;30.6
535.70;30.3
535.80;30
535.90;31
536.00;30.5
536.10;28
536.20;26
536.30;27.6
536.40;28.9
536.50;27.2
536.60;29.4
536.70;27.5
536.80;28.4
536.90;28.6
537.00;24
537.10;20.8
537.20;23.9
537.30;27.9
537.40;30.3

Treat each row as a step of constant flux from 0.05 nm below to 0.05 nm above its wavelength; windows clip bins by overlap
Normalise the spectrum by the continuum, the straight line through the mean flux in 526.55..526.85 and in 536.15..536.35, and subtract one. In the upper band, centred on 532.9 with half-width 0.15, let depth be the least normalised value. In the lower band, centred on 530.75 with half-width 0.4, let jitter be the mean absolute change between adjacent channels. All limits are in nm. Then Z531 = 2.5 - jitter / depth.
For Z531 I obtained 2.7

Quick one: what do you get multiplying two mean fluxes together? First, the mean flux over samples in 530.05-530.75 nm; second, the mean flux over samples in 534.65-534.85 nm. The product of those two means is 740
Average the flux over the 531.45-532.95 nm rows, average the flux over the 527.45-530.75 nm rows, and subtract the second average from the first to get -1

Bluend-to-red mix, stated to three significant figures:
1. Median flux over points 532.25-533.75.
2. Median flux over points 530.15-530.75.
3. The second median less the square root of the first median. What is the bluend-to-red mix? 22.0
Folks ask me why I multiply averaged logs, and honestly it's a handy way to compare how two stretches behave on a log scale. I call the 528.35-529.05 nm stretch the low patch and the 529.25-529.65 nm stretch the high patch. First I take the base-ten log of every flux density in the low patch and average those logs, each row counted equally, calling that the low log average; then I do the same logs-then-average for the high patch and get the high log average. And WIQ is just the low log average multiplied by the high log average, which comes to 2.07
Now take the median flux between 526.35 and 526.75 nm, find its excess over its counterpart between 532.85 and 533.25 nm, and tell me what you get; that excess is -6.4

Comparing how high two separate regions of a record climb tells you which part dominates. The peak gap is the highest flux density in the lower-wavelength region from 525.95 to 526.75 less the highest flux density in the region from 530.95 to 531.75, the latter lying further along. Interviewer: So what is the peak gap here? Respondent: -3.9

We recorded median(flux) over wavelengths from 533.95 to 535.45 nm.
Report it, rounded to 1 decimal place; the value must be 27.9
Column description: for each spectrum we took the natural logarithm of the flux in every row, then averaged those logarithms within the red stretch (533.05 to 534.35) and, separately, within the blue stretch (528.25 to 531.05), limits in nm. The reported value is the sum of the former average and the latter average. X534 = 6.60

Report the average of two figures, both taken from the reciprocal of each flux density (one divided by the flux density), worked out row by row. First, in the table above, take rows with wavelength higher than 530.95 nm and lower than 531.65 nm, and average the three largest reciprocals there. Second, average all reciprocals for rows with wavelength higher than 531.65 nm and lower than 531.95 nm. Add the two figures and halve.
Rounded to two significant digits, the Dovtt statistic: 0.036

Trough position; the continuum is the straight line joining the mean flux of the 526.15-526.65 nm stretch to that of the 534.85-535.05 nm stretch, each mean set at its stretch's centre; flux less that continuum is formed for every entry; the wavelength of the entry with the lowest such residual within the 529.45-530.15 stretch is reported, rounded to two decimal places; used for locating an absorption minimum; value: 529.80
